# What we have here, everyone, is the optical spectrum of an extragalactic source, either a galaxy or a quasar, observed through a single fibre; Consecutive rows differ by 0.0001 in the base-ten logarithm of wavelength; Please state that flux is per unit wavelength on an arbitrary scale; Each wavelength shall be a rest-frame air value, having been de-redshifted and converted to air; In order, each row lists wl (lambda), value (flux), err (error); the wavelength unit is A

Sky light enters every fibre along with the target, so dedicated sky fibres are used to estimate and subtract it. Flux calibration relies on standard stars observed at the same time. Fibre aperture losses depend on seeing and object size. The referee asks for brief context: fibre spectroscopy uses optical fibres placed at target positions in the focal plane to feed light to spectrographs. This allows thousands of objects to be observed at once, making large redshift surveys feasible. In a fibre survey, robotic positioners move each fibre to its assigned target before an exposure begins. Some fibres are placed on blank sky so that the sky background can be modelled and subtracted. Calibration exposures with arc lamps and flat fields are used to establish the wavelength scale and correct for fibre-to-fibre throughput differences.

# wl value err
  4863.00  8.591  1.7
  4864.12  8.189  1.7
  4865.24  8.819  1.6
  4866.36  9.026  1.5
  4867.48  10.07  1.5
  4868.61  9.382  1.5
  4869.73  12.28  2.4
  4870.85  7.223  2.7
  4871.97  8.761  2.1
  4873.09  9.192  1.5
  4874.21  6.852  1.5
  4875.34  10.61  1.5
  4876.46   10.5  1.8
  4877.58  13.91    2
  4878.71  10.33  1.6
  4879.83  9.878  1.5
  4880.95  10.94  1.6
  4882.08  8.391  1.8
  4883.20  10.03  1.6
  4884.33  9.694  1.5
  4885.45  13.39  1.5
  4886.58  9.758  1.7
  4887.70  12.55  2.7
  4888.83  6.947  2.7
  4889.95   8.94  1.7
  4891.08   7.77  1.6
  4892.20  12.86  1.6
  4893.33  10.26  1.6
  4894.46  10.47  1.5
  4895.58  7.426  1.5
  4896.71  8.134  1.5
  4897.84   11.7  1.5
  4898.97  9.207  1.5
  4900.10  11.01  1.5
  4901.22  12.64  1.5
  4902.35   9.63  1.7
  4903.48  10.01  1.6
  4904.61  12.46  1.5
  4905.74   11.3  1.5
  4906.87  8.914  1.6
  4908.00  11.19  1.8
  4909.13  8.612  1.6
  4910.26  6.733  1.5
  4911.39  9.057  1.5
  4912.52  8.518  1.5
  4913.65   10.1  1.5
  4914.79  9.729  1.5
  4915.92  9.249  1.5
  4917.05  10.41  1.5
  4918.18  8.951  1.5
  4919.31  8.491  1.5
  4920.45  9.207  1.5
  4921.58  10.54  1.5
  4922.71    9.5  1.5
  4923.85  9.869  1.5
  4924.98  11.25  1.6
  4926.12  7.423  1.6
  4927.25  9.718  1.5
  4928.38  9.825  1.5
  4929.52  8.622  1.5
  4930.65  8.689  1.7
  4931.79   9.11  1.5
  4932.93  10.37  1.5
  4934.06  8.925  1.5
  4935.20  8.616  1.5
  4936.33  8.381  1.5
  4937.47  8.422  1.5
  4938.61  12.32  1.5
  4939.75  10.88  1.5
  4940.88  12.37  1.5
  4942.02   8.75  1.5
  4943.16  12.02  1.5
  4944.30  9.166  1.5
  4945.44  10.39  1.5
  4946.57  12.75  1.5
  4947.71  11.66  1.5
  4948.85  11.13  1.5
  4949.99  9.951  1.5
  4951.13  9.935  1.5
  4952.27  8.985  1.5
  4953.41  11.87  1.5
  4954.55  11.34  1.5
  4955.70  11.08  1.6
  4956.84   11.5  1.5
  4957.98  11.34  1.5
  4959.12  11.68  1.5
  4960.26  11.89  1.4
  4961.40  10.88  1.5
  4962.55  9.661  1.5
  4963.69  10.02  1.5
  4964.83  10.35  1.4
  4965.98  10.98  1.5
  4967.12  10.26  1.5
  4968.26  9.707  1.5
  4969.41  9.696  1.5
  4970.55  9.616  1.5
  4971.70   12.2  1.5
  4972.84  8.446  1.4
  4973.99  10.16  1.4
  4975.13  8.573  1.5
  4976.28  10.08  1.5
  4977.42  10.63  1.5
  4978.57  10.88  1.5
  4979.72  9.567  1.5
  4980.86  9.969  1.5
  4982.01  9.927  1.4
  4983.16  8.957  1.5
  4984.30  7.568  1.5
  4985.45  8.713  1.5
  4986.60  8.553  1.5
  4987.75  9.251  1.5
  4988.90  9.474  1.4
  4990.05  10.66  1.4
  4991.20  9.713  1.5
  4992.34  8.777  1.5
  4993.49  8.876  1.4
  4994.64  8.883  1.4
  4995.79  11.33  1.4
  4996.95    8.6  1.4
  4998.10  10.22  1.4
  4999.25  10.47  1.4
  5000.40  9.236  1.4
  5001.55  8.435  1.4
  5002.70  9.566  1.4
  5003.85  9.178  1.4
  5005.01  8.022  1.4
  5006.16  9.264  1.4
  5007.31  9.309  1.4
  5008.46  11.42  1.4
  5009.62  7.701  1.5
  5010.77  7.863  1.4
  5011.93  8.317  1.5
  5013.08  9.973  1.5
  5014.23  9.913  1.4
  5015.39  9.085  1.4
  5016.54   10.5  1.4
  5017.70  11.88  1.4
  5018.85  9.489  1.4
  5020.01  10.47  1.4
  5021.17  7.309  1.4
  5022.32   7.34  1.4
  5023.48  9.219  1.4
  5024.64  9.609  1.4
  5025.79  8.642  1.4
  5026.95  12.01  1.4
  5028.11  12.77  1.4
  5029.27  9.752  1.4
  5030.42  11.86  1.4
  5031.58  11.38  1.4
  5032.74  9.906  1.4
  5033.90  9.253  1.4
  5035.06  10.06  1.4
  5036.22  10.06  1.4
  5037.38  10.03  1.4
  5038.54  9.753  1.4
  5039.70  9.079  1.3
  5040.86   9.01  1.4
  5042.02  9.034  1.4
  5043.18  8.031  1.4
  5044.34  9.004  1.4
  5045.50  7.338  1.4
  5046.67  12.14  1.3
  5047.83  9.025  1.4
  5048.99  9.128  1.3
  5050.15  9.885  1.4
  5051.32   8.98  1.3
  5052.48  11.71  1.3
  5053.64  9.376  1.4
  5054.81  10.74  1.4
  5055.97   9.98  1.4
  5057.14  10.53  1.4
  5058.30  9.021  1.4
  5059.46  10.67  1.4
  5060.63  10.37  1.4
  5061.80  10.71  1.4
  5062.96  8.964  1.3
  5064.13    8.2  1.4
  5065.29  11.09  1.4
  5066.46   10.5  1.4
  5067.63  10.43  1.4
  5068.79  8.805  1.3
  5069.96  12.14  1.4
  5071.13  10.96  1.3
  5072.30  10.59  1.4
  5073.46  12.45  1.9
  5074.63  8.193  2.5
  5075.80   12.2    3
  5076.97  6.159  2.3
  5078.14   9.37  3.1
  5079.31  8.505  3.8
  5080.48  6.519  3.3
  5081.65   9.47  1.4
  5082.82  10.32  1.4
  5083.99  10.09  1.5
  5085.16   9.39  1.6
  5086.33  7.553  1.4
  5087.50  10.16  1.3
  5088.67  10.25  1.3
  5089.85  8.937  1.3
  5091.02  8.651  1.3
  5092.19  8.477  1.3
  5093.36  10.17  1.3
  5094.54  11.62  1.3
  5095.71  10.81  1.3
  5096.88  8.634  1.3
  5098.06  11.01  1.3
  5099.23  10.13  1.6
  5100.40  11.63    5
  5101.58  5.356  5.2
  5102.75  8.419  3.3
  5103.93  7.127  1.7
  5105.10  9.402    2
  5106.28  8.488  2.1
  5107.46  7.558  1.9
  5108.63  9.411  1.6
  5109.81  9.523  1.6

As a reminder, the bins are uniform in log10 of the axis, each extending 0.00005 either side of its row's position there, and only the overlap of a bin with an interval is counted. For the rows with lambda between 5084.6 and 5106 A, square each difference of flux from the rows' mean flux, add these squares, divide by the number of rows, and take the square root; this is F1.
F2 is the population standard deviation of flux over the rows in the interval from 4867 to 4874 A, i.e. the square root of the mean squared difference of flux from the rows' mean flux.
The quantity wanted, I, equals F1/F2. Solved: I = 1.0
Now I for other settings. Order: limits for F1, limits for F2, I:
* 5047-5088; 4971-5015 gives 1.3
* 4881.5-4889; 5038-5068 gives 1.9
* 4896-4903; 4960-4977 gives 1.5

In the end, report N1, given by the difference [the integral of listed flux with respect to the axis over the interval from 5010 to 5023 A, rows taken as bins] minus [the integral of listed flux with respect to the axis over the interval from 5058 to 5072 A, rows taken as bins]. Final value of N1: -22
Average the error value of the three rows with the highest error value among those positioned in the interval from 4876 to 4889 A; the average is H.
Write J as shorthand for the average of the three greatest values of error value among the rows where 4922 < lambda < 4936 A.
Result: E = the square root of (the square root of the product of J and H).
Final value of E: 1.42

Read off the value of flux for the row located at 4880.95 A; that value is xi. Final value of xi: 10.94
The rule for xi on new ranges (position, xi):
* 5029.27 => 9.752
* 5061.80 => 10.71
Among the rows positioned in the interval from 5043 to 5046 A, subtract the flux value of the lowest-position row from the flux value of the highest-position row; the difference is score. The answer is -1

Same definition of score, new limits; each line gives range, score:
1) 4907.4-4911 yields -4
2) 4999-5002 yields -2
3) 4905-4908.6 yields 0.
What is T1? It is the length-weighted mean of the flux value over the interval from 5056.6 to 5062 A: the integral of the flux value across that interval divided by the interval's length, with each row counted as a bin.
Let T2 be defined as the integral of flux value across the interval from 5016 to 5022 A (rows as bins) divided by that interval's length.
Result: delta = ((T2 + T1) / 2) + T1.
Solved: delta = 20.2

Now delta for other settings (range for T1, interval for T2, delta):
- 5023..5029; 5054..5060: 20.7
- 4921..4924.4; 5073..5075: 20.2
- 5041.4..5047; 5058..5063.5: 18.5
